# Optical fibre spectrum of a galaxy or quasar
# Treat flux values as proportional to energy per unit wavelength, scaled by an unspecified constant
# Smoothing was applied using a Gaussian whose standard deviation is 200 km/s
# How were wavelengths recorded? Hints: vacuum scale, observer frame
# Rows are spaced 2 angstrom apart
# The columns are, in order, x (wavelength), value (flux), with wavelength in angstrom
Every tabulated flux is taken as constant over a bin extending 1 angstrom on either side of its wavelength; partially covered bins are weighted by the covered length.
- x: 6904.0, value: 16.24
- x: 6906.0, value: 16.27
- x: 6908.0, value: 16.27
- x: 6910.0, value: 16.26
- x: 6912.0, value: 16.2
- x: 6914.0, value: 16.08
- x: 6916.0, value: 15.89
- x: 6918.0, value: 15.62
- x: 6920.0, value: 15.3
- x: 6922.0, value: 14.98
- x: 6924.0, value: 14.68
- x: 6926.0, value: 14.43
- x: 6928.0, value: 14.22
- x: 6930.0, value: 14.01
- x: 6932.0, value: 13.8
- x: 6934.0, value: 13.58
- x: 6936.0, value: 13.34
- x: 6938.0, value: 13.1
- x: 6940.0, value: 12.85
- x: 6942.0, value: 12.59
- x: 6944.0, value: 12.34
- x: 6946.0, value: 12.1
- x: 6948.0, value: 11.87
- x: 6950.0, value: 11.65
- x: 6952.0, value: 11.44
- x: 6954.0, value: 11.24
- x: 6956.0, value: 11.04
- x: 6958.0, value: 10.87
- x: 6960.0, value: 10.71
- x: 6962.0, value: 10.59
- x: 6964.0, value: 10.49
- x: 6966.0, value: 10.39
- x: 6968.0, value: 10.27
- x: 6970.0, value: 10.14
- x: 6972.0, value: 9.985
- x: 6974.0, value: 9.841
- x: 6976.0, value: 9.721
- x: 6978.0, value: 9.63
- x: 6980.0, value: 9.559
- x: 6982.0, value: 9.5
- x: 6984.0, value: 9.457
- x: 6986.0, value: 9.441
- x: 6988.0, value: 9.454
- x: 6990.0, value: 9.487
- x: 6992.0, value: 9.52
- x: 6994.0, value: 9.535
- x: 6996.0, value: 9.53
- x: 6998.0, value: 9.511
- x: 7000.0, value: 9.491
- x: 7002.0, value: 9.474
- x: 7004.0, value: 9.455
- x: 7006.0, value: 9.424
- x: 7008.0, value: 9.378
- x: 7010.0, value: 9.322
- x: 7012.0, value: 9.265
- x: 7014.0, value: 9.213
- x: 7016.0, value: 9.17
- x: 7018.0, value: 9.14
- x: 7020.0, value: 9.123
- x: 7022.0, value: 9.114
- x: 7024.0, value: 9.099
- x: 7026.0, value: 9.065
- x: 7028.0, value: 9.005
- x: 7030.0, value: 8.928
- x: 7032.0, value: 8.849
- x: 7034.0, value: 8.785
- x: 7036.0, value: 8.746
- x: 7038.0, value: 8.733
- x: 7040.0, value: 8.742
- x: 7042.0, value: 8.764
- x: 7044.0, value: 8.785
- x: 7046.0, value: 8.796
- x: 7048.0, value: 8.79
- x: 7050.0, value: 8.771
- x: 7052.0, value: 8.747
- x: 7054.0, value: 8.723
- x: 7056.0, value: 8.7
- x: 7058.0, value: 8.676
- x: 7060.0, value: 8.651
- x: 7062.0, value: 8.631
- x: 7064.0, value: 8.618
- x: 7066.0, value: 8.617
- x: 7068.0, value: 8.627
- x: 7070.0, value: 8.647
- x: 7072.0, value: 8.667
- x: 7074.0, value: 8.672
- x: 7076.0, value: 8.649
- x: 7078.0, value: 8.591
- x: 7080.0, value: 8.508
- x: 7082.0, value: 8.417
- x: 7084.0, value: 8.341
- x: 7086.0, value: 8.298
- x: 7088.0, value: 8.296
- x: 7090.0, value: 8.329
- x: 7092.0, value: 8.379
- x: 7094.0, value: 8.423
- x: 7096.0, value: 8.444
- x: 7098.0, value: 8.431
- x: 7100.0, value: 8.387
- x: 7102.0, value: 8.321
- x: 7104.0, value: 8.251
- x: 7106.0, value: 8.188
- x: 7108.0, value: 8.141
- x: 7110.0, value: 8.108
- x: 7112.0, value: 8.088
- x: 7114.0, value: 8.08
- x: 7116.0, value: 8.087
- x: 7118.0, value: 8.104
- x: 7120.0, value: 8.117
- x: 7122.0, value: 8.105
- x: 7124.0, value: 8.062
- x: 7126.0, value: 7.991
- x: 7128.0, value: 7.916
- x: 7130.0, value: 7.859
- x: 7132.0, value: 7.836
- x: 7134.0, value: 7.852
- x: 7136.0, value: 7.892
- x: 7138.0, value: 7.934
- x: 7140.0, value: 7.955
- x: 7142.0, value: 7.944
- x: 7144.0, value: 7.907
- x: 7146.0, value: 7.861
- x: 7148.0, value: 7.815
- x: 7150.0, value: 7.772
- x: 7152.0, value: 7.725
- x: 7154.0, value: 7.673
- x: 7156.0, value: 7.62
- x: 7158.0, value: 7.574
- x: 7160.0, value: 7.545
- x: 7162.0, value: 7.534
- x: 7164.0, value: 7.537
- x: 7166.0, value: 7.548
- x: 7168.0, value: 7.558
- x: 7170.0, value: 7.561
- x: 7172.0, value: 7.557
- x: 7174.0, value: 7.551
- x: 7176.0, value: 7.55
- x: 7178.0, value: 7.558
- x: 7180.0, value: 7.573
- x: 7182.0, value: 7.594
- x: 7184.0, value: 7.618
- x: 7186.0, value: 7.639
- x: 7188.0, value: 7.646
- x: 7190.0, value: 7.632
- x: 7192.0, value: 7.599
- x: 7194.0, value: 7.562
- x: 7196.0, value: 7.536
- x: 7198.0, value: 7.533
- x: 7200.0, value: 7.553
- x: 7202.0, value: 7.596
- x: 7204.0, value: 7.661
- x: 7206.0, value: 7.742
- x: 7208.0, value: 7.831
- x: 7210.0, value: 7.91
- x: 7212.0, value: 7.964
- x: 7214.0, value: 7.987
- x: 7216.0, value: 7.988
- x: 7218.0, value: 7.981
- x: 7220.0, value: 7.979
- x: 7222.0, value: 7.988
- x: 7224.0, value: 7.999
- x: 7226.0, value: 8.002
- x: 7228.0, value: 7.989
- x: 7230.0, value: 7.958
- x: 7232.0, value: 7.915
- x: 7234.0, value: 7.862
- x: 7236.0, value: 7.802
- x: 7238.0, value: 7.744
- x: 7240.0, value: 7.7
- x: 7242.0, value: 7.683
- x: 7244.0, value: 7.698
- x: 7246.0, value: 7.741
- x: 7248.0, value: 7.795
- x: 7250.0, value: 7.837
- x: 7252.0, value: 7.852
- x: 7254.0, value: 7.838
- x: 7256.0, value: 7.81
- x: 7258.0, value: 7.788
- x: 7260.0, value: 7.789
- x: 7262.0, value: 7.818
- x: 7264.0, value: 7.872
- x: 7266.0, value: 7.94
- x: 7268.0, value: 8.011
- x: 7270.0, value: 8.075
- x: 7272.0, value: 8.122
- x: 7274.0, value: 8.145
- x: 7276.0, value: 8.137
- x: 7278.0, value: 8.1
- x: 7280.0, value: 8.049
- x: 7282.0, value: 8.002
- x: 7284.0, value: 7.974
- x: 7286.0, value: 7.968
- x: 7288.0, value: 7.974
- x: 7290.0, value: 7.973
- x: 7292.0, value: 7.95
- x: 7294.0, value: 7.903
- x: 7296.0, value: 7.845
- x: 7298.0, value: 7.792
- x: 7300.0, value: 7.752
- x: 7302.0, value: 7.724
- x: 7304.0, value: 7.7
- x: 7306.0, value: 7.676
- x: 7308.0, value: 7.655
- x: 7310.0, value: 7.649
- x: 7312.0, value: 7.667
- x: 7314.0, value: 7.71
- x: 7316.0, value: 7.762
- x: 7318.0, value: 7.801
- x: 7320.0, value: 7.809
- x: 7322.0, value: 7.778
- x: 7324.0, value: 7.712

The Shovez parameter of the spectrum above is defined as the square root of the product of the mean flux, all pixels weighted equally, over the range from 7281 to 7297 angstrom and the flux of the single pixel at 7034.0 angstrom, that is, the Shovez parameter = 8.4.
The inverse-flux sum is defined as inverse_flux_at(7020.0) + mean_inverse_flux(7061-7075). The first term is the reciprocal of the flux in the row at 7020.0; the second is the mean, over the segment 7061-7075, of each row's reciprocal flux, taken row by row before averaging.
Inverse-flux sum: 0.23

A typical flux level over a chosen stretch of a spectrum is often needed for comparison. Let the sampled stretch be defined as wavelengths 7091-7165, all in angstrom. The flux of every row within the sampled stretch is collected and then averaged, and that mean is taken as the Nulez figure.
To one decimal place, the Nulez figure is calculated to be 8.0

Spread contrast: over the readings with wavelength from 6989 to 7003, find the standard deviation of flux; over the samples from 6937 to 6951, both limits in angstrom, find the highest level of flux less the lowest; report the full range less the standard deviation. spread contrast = 1.43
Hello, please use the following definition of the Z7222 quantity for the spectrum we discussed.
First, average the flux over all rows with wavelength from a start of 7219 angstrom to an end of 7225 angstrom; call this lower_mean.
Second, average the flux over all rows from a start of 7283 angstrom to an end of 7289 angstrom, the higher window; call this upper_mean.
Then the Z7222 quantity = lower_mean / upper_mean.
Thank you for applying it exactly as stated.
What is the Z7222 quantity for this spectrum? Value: 1.00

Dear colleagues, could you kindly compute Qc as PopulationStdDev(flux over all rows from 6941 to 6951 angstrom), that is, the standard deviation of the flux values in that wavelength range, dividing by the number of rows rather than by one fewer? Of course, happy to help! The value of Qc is 0.33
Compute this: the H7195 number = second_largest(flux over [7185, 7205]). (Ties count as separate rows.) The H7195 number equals 7.646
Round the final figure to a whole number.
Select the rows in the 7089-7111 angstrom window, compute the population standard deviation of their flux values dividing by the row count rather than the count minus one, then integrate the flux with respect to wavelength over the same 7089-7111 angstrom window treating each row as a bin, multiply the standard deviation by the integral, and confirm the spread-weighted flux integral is 21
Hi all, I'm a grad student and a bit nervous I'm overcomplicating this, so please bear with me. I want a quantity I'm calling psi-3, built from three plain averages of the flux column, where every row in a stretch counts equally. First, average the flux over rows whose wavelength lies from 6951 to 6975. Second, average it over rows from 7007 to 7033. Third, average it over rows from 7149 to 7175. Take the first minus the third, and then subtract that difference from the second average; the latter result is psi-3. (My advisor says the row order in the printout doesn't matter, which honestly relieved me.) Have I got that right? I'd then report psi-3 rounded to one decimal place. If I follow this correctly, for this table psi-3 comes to 6.1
